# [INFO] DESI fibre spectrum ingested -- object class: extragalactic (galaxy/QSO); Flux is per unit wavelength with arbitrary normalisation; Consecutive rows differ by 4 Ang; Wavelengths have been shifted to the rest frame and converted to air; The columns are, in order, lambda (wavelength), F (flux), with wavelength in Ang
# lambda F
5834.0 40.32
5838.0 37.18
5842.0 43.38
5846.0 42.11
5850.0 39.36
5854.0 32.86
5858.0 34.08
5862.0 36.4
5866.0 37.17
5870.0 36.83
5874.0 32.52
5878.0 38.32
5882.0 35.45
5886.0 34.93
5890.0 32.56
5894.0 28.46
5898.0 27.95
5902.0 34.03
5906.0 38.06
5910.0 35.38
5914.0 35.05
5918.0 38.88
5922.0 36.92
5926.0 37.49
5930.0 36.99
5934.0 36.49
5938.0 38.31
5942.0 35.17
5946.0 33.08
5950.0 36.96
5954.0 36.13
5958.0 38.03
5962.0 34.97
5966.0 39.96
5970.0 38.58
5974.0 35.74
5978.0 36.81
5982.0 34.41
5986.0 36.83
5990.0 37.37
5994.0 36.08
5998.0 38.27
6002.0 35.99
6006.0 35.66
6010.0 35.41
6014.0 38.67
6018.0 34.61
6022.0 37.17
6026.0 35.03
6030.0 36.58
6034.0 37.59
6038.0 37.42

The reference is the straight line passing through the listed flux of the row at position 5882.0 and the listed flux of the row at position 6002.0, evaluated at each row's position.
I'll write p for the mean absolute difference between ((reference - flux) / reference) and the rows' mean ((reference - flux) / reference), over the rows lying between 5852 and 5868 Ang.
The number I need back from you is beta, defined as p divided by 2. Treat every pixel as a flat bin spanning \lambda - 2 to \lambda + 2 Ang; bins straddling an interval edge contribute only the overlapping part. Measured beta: 0.023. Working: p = 0.046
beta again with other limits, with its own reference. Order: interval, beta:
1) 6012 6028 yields 0.022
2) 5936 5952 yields 0.025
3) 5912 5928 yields 0.015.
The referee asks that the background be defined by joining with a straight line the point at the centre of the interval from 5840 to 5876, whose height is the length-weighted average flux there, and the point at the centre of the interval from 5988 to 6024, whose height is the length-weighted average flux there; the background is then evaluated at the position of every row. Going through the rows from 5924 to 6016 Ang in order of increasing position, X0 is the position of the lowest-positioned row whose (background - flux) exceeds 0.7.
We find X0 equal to 5942.0 Ang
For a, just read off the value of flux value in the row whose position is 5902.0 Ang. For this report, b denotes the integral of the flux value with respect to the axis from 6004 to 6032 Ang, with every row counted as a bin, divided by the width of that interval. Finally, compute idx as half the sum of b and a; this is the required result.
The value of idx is 35.1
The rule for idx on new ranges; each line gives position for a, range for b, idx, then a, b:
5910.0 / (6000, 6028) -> 35.7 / 35.38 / 36.1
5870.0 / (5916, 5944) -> 37.0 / 36.83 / 37.2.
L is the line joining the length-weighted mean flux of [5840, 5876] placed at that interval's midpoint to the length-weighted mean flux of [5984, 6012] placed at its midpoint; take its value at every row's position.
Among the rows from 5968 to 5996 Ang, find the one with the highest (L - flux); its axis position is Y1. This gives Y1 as 5982.0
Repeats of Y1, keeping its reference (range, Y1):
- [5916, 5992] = 5946.0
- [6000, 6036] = 6018.0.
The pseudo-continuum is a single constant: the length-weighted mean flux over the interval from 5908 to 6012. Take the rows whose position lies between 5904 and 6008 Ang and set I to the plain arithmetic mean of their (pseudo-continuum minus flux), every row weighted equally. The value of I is -0.1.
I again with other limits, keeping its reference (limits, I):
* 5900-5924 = 0.2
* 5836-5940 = 0.5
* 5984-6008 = -0.1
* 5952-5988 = -0.3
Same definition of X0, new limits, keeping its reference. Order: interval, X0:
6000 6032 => 6006.0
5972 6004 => 5974.0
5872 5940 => 5874.0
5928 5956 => 5942.0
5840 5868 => 5854.0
